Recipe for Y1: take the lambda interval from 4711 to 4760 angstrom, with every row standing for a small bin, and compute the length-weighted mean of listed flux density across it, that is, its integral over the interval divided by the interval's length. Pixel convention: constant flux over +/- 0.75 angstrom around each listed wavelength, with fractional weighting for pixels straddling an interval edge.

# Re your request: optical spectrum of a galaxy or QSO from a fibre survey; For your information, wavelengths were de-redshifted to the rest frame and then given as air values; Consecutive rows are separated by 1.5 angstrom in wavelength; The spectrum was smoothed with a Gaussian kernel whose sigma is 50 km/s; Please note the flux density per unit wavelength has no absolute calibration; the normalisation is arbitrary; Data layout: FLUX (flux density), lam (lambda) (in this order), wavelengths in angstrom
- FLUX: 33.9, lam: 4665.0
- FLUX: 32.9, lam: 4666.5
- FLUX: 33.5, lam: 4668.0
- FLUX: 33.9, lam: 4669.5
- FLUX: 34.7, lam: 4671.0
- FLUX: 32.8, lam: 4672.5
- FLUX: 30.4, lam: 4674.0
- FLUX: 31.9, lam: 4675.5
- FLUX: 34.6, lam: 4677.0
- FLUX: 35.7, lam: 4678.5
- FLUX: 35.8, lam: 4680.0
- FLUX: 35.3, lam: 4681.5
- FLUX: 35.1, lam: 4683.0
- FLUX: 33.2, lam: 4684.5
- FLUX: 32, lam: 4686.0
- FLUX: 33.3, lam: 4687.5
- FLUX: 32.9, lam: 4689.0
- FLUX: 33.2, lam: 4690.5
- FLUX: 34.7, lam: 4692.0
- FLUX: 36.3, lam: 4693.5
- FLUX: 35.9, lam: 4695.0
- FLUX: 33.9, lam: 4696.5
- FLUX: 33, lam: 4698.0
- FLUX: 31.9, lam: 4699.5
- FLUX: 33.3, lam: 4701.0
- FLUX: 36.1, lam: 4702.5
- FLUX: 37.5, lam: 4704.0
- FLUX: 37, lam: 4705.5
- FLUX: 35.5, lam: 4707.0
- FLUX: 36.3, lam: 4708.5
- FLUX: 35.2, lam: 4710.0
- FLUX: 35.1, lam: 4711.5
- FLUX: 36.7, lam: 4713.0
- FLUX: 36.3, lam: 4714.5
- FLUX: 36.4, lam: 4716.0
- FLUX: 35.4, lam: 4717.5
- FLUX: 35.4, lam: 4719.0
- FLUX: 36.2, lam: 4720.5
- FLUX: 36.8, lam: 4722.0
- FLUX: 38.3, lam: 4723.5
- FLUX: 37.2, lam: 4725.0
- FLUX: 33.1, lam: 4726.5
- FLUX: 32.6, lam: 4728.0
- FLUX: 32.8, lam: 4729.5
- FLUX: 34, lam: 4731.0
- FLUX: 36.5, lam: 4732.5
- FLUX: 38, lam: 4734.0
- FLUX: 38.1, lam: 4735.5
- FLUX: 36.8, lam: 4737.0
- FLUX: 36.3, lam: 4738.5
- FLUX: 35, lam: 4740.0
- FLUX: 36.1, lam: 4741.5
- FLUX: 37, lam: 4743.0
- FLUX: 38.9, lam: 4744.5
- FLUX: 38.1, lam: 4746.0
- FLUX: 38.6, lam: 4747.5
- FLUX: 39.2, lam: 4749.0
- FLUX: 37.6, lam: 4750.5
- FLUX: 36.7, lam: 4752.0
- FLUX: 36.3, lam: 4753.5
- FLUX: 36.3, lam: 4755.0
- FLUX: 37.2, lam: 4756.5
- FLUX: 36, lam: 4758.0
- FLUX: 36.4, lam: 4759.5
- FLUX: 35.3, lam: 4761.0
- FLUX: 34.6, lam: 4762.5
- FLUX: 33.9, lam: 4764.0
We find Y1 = 36.4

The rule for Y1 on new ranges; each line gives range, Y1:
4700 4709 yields 35.8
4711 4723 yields 36.1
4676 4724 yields 35.1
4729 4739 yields 36.1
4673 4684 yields 34.1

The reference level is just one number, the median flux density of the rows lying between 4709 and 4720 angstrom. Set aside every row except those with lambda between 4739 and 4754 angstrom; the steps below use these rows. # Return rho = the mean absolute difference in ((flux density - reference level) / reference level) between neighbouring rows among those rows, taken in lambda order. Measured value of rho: 0.027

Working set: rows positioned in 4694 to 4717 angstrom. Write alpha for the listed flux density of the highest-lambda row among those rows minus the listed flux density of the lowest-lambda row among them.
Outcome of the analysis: 0.5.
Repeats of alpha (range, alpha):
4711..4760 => 1.3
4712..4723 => 0.1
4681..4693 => -0.6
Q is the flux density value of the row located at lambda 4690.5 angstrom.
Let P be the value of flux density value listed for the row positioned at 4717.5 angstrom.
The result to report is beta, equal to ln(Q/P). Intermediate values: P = 35.4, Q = 33.2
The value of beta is -0.06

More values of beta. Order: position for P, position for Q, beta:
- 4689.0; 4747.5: 0.16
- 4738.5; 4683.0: -0.03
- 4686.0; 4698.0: 0.03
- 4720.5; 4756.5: 0.03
